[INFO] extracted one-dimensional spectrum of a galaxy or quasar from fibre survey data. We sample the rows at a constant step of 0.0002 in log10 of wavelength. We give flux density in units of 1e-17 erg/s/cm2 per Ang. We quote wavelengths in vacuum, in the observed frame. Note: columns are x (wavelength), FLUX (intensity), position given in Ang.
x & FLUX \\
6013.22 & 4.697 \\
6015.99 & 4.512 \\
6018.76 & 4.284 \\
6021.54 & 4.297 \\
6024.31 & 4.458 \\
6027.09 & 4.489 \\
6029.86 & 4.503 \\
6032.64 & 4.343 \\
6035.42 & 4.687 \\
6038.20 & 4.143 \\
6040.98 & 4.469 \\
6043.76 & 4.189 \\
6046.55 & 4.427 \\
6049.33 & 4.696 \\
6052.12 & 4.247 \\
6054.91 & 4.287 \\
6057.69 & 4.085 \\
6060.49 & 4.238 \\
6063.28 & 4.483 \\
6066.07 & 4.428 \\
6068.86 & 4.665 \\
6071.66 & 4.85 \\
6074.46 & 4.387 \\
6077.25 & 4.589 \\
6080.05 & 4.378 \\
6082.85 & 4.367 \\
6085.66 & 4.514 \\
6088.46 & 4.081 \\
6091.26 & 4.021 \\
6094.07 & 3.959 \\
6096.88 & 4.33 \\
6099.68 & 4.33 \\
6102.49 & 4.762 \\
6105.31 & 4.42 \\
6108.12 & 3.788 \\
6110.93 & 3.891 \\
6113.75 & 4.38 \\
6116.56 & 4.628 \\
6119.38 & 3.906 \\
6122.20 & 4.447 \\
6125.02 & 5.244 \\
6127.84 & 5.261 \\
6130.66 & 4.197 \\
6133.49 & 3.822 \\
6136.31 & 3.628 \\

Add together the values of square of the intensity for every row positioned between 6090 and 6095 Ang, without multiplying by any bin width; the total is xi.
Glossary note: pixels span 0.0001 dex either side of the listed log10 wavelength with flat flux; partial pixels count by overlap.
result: 32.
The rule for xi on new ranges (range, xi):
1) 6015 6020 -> 39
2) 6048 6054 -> 40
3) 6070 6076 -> 43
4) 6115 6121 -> 37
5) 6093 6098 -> 34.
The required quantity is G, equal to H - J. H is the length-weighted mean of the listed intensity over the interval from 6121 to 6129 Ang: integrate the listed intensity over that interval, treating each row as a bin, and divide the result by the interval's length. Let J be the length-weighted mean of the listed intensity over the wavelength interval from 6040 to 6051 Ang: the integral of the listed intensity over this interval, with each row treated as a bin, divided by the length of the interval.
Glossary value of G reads 0.55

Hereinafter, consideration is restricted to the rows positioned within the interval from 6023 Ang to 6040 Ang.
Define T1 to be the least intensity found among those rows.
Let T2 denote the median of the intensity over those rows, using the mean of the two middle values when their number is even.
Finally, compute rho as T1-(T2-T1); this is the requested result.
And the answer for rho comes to 3.8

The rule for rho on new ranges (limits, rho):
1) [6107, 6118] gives 3.4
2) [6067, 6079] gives 4.1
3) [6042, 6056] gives 4.1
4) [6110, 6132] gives 3.4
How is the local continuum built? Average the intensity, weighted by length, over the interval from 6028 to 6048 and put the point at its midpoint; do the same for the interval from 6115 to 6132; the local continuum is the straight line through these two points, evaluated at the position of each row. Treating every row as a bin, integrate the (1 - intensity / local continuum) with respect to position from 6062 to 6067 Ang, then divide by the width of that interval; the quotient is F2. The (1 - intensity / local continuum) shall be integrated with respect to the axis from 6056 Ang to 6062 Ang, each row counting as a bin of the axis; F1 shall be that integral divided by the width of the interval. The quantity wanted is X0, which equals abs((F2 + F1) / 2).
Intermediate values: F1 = 0.06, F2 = 0.002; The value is 0.032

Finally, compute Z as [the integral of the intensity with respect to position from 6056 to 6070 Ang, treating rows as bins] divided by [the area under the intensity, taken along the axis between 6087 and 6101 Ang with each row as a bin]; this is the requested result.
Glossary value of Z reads 1.05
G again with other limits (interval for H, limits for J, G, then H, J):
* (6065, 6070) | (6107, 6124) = 0.35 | 4.55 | 4.20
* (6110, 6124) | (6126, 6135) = -0.17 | 4.29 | 4.46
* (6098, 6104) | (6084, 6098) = 0.35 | 4.53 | 4.18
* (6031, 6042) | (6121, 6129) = -0.58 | 4.41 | 4.99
